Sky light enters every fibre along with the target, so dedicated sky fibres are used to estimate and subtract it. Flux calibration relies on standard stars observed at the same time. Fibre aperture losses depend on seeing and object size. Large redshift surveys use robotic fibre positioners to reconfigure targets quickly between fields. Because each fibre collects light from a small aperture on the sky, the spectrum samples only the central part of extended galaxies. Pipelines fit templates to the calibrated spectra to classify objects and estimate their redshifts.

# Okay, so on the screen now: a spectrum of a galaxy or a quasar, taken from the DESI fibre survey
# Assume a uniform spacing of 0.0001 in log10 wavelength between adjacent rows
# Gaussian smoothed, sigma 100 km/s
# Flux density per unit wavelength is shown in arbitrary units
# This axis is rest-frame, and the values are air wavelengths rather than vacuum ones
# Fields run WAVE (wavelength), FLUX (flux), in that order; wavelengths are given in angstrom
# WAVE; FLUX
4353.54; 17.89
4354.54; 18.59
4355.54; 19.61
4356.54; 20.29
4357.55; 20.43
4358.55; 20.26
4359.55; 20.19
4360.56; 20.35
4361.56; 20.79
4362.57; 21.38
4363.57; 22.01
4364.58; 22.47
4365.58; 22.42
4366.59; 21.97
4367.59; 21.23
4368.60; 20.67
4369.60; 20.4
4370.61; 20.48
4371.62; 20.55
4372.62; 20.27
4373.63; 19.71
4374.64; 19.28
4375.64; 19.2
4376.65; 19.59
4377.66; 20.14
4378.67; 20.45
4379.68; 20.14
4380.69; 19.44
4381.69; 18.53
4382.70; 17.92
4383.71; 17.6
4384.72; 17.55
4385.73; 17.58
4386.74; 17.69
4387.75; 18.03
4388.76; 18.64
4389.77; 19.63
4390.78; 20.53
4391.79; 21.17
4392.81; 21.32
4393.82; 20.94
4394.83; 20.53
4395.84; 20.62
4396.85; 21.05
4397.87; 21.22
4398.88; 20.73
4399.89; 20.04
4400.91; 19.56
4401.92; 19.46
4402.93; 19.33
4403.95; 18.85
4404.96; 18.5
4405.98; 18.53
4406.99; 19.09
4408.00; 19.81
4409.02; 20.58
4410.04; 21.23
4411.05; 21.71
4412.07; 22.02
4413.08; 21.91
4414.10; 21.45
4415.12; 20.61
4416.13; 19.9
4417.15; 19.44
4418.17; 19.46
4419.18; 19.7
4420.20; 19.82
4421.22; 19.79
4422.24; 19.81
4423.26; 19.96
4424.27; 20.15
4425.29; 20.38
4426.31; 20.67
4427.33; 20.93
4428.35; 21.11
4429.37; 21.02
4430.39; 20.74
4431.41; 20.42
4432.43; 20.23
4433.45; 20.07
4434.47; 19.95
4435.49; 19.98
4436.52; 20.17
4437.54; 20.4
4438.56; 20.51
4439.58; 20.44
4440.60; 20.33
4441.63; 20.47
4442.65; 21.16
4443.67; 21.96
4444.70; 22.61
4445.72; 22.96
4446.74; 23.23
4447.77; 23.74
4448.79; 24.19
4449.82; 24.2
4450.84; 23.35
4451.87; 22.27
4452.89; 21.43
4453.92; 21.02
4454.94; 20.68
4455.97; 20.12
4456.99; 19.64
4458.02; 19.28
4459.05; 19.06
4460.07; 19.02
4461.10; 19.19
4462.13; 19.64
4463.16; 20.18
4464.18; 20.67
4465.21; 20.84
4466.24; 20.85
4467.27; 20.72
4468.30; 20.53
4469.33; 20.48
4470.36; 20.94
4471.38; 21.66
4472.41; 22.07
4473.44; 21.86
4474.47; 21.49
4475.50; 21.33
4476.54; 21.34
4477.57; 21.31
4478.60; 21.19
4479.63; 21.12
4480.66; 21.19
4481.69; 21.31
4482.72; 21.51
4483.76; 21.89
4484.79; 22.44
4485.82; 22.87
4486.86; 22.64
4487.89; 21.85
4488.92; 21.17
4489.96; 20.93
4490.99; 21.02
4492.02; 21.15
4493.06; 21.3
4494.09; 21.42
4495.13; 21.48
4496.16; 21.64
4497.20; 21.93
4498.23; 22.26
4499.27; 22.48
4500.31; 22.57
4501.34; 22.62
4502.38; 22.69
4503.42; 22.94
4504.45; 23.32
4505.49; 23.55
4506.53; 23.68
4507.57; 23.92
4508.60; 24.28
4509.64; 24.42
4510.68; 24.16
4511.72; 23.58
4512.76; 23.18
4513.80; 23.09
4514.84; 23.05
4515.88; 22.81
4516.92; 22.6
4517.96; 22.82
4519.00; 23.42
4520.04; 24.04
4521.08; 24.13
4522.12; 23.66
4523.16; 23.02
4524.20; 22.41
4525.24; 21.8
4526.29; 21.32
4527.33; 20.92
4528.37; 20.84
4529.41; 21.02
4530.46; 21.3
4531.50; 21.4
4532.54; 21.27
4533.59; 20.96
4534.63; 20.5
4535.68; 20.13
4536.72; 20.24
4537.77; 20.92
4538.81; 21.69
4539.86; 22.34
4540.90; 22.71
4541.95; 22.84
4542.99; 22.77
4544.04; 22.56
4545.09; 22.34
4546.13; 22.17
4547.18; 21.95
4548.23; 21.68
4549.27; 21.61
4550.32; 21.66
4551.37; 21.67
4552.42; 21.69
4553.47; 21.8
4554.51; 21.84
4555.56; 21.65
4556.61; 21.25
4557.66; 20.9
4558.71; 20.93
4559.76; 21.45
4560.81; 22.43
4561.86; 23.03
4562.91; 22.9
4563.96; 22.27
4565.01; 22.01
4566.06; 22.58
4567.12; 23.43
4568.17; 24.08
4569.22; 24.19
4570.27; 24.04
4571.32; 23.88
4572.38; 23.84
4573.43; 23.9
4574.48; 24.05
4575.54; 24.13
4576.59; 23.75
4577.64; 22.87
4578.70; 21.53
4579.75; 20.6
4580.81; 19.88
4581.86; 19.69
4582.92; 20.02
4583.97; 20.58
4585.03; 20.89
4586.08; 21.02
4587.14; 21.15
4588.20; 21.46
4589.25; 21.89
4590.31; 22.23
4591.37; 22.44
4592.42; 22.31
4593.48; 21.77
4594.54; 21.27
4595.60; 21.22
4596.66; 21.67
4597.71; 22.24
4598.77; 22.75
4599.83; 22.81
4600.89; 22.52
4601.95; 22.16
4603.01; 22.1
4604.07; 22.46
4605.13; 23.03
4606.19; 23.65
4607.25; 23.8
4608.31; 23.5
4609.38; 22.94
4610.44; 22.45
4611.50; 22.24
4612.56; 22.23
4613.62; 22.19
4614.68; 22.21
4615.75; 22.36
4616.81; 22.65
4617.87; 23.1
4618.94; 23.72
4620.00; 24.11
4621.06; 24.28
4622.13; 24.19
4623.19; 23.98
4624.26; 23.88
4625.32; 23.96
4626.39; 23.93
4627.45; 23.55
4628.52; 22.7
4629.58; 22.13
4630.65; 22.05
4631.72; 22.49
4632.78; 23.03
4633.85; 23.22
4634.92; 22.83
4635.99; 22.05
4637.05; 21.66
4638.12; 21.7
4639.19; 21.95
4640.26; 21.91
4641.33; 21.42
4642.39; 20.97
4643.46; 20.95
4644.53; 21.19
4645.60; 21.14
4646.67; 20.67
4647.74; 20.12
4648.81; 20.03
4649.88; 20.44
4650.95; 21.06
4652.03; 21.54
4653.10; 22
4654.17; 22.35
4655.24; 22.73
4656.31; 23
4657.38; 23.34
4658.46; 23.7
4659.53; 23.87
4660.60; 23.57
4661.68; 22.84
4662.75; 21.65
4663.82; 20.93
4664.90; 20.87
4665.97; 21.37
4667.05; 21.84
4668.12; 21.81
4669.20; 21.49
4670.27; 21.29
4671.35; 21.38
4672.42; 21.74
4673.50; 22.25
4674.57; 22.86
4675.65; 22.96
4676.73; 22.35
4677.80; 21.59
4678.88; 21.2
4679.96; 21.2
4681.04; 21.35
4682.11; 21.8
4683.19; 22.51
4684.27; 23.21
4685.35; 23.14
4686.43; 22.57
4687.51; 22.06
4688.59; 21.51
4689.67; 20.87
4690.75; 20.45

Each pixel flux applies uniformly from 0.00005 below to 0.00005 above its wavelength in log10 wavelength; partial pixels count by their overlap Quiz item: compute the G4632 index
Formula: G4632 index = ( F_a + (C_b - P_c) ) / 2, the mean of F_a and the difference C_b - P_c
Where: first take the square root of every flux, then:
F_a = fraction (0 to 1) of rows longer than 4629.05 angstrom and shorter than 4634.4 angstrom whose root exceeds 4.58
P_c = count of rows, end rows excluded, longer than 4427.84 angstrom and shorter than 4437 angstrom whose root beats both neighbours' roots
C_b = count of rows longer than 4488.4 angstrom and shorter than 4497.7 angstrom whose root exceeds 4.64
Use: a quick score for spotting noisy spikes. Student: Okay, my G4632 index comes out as 1.5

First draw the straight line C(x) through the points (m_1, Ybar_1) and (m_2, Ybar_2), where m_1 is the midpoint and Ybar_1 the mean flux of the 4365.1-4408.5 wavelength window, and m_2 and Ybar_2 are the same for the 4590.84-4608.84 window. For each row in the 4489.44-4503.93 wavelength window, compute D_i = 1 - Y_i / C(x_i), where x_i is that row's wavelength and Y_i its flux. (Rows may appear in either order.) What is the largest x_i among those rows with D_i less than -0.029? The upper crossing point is 4503.42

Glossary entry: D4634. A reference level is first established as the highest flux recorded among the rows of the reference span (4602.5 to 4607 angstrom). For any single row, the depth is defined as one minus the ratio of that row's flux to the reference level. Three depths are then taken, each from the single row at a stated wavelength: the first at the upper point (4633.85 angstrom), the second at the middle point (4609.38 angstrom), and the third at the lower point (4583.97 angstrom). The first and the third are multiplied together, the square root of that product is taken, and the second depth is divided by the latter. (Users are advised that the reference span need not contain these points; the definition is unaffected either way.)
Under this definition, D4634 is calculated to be 0.62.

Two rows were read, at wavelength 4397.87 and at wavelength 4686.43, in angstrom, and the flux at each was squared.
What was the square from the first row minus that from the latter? -59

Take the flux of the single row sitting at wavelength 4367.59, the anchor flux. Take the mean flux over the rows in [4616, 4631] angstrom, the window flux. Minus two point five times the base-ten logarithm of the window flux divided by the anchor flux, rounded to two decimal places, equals -0.11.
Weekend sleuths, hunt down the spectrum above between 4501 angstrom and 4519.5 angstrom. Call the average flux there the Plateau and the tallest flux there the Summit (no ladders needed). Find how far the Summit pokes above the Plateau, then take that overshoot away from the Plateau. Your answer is 22.3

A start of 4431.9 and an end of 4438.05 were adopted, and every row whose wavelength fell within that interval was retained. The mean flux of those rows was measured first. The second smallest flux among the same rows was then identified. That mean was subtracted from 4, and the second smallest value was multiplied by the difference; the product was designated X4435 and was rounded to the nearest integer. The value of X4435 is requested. -322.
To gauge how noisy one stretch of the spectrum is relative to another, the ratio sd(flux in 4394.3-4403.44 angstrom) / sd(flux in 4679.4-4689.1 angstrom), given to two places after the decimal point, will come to 0.94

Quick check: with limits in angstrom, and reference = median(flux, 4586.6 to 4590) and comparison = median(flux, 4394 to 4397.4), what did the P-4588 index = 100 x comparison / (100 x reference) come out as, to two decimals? 0.96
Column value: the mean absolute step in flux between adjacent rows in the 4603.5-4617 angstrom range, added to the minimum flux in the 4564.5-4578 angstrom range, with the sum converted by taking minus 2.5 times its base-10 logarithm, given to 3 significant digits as -3.37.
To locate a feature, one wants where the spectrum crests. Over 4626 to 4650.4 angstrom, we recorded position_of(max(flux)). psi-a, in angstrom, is 4626.39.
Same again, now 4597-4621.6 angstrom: 4621.06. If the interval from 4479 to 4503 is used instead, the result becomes 4485.82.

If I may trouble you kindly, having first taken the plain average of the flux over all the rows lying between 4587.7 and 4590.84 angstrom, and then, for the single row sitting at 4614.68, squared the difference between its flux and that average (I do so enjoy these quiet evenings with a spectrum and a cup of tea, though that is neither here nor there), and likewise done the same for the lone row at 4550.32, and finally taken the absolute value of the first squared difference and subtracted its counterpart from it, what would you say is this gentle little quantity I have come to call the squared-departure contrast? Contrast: 0.1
